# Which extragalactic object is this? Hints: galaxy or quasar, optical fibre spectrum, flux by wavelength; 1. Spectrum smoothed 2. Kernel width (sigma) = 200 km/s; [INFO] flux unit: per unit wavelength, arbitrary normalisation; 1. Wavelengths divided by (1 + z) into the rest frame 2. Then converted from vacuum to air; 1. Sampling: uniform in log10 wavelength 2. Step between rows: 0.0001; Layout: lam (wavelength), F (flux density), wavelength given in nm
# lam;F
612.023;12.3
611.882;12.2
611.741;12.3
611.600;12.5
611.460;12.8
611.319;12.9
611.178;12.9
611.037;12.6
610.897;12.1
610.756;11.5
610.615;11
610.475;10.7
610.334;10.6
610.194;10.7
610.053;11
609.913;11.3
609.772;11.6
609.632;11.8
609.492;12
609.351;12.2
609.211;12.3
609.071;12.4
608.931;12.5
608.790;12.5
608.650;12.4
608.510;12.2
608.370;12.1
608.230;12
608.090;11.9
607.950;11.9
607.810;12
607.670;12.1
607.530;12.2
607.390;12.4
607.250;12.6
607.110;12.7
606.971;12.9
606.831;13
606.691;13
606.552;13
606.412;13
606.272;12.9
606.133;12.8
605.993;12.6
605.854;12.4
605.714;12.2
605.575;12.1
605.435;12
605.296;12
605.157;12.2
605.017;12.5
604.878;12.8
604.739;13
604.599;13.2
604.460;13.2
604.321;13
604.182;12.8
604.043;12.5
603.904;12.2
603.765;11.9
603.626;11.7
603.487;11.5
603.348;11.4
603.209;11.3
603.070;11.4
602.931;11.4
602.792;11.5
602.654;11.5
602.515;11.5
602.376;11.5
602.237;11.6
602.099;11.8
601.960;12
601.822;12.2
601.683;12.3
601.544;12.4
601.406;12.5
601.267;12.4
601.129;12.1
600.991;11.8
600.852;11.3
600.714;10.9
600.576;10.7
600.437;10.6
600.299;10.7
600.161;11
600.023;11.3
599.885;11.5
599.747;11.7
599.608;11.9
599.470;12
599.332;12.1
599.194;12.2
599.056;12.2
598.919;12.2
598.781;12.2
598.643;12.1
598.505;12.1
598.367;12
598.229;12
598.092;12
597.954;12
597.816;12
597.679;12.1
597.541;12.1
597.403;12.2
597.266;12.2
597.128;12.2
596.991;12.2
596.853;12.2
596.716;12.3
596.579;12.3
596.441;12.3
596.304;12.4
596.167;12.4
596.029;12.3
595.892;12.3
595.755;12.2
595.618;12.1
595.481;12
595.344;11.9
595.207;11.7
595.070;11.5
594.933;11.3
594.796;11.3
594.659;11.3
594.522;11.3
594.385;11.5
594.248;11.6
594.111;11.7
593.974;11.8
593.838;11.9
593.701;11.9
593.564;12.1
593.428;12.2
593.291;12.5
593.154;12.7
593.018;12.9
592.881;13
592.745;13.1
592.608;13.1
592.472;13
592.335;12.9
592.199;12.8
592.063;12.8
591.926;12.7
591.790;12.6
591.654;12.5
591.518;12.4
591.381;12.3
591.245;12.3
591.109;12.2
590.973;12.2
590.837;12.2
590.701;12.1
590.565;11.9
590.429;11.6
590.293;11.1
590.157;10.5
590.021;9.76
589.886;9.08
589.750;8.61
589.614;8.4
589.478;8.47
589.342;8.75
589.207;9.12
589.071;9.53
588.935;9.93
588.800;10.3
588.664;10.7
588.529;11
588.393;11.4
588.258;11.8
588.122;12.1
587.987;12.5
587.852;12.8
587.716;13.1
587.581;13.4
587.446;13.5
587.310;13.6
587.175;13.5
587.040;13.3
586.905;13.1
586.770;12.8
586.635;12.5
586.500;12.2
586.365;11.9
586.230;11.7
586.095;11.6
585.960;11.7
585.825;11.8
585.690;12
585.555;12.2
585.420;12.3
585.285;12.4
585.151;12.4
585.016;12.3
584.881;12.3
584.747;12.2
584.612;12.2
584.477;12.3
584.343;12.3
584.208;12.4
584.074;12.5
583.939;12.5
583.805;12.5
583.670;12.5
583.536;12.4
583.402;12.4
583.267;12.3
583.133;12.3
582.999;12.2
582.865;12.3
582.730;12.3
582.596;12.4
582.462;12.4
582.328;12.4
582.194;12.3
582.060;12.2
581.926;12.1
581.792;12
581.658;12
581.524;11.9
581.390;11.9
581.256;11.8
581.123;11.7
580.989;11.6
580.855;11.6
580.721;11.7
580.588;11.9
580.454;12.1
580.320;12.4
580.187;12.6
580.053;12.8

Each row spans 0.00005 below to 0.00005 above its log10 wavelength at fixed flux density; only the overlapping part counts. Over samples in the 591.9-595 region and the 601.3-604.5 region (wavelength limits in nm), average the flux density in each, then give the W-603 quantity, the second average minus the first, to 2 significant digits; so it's -0.27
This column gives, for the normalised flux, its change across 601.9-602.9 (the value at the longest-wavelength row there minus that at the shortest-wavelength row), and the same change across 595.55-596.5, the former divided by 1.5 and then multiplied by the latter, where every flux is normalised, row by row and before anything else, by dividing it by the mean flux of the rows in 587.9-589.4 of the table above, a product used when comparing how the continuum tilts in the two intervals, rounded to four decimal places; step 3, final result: -0.0006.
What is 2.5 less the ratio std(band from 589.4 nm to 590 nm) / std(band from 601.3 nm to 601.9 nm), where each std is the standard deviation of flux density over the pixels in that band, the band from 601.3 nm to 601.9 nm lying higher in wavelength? 0.1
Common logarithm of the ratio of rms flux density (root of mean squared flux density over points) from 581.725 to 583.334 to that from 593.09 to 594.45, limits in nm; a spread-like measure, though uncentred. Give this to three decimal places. 0.010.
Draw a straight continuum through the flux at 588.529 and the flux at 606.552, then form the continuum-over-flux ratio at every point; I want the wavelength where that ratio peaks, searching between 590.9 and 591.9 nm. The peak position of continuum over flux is 591.109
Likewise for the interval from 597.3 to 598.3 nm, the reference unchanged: 598.229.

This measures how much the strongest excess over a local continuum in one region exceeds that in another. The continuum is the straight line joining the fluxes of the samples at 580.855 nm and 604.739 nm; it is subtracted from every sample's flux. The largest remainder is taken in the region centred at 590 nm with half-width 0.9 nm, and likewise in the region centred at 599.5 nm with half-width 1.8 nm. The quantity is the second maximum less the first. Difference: -0.41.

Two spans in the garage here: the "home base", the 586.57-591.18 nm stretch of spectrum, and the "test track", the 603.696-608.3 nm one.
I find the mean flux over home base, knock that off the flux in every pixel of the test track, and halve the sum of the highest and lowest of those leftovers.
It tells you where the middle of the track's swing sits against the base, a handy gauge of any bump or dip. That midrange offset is 1.2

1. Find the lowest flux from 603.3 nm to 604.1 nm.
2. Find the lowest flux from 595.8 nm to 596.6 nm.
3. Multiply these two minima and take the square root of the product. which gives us 11.84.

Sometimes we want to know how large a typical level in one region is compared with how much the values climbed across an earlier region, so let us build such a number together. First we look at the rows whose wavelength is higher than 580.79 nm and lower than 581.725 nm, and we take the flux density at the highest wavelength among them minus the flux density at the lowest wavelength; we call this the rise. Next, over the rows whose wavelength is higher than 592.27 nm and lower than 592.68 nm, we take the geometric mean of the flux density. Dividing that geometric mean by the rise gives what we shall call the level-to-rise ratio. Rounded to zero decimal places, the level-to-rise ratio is 32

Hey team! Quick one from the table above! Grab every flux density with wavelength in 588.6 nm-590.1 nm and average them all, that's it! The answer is 9.3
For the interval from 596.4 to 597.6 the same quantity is 12.2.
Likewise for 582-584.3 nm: 12.4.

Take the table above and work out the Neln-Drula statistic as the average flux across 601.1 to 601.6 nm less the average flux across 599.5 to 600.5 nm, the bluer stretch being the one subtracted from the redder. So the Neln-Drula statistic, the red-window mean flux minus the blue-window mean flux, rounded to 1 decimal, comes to 1.1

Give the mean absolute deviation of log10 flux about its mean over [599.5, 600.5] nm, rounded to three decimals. 0.016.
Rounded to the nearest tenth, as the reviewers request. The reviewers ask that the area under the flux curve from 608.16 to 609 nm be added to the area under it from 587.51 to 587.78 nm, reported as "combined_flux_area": 13.9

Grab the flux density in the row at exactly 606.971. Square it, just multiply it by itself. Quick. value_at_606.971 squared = 166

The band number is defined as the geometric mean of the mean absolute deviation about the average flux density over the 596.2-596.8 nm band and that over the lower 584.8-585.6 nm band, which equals 0.05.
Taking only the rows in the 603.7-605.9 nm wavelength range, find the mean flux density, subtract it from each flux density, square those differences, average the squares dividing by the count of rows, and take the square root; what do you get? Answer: 0.43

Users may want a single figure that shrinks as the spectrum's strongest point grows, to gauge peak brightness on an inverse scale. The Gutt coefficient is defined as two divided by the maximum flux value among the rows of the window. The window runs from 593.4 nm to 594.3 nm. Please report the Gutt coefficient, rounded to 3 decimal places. 0.164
